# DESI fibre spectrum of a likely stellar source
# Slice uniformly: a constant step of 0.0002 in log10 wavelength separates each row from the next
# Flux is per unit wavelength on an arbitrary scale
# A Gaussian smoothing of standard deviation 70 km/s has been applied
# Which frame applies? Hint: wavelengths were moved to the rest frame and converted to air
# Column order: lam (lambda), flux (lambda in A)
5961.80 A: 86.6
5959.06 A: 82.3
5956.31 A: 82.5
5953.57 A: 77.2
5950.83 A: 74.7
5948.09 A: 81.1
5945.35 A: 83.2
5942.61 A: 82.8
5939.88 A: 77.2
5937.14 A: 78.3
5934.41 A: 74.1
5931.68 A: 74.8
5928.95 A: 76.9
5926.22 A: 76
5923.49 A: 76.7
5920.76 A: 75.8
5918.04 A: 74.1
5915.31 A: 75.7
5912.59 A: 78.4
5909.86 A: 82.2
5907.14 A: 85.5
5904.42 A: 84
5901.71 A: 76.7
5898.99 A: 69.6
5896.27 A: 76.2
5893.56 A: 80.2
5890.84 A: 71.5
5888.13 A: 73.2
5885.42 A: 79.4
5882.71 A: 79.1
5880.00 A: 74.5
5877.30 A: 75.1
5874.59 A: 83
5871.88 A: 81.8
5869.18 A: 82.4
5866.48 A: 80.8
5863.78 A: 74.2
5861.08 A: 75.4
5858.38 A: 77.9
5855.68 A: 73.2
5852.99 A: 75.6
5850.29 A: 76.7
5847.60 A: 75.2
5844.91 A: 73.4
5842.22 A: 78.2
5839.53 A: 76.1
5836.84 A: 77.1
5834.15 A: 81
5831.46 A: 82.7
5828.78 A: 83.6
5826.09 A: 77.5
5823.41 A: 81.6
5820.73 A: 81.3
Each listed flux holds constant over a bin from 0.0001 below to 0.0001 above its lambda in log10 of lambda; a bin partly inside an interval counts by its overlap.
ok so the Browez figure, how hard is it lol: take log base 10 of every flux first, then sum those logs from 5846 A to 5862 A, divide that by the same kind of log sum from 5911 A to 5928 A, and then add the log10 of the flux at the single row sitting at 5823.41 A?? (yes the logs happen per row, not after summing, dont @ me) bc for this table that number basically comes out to 2.91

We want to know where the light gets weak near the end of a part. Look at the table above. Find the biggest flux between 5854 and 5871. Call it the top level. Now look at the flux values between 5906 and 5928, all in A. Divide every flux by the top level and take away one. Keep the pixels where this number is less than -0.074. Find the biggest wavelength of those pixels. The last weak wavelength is 5926.22 A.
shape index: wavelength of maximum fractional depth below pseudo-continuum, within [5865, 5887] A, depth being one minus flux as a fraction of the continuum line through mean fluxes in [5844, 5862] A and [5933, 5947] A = 5880.00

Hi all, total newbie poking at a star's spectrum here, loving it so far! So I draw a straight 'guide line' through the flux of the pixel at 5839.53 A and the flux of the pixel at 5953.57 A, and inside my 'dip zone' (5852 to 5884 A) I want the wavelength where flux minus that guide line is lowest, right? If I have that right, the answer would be 5855.68 A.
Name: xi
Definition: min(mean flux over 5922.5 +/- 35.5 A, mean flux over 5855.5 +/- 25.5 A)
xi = 77.6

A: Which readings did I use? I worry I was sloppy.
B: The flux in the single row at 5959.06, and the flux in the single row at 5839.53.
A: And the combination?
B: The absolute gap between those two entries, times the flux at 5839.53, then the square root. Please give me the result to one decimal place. 21.7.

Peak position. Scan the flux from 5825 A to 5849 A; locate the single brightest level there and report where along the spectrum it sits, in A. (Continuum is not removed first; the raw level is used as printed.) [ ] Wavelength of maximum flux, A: 5828.78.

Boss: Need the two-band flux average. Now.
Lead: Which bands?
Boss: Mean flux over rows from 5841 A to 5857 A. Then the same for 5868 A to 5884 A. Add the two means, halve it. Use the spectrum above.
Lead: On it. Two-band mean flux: 77.3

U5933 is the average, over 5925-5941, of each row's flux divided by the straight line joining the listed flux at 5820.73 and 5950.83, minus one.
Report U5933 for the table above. 0.008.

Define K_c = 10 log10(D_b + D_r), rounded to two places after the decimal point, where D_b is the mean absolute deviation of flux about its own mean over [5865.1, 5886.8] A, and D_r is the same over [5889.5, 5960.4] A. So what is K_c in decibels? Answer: 7.61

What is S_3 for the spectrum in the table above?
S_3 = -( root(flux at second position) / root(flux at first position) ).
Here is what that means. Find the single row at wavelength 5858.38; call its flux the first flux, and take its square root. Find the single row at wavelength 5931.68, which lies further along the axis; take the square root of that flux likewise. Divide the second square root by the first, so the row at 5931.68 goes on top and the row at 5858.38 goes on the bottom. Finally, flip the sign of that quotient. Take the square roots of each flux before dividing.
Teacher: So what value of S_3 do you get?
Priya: -0.98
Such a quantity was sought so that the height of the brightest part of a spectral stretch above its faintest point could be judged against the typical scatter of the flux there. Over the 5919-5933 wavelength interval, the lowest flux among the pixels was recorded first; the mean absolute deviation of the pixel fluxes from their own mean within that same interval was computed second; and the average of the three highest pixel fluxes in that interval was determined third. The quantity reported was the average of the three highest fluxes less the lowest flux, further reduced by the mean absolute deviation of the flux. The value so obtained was 1.1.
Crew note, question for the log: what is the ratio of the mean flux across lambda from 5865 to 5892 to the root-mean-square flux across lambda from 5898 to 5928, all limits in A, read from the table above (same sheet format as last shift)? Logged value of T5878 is 1.00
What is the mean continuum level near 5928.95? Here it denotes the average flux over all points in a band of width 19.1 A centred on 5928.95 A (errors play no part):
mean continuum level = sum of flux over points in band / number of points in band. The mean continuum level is 76.1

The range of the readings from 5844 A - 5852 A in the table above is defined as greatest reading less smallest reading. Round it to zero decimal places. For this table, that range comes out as 3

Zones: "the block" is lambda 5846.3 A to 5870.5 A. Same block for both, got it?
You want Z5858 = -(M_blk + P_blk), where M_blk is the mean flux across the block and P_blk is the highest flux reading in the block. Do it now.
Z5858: -159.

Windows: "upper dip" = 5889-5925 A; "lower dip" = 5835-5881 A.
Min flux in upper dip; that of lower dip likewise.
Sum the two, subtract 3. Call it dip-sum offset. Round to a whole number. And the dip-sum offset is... 140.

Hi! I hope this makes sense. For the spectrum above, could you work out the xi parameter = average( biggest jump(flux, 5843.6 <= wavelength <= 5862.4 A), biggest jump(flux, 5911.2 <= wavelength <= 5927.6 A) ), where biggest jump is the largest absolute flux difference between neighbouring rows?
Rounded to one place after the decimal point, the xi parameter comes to 3.7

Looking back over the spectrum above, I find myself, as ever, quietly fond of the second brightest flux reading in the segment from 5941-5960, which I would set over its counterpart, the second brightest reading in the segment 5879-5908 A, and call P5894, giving 0.99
